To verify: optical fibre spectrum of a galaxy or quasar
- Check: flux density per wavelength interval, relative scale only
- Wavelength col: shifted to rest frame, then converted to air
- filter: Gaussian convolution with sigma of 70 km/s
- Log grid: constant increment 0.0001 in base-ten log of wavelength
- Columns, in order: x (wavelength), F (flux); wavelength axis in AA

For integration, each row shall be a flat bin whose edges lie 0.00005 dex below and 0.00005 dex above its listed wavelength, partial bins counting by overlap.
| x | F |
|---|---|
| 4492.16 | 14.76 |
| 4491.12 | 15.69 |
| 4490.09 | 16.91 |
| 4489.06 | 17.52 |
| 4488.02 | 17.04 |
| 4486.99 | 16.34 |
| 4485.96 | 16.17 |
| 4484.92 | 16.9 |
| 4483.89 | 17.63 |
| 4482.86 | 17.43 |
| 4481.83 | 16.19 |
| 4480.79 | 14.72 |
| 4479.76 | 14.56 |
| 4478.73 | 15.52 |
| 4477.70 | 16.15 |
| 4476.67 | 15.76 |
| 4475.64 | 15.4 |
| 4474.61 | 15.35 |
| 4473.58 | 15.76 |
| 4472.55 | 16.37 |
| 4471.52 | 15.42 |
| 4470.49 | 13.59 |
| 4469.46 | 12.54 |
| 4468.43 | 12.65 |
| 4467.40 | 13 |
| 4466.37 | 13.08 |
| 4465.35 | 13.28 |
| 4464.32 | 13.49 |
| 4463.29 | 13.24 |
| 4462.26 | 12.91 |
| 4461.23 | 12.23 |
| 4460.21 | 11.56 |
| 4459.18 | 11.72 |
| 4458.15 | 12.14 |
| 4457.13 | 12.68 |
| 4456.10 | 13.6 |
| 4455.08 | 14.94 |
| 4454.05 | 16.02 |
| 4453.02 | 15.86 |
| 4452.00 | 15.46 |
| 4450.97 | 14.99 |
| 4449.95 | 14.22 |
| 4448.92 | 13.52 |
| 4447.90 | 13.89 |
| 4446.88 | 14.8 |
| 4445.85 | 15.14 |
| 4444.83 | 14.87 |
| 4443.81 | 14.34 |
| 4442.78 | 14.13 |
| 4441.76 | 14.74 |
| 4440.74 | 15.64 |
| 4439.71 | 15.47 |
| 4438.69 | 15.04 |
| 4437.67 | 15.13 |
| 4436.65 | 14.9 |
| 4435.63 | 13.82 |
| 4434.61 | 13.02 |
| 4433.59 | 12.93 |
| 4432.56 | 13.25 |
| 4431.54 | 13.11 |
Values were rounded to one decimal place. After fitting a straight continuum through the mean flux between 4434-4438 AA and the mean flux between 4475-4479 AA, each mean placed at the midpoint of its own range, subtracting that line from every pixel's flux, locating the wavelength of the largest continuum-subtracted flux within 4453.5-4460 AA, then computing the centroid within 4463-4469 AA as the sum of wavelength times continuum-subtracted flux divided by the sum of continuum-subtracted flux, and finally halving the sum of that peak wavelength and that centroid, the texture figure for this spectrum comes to 4460.1 AA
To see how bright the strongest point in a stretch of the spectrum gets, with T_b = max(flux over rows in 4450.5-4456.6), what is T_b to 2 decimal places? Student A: 16.02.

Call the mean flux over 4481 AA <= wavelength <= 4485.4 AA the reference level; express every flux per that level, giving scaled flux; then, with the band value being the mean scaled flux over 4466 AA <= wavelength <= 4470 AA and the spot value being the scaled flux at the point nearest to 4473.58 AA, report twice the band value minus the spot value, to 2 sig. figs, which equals 0.58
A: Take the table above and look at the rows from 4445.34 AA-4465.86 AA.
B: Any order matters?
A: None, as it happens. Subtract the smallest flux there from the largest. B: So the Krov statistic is 4.5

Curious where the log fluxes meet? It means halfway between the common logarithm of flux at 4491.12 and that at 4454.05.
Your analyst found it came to 1.20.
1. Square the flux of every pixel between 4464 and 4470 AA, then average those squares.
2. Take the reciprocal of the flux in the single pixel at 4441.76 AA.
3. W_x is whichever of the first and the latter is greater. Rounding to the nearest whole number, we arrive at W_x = 169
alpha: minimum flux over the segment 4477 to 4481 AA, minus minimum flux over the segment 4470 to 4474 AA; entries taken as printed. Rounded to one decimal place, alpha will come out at 1.0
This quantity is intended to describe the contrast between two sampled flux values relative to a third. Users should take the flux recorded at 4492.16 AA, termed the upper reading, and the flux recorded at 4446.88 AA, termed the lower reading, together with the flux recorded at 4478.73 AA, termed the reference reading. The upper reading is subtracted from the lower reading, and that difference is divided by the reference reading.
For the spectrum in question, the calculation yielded 0.00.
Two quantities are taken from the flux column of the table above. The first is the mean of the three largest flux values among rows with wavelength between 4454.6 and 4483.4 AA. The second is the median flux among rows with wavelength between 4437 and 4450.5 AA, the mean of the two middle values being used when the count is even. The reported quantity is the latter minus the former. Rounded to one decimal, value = -1.9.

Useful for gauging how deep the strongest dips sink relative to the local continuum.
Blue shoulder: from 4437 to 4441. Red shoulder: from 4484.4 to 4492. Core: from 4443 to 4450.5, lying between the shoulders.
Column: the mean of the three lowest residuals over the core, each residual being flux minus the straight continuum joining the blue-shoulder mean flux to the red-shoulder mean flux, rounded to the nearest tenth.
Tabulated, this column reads -1.7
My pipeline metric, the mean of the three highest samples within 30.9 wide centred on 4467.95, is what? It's 16.7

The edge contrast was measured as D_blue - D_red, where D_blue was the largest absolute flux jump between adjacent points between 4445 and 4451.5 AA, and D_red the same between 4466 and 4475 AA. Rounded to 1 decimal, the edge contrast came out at -0.9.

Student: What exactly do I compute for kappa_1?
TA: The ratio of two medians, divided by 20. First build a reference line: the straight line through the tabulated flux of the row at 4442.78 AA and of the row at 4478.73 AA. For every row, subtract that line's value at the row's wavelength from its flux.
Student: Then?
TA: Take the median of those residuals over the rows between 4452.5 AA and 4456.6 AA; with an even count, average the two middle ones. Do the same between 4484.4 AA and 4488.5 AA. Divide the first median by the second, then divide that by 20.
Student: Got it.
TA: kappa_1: 0.051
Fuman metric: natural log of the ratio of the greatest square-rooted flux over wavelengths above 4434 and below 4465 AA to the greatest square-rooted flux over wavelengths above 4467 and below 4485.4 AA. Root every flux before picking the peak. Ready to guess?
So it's -0.048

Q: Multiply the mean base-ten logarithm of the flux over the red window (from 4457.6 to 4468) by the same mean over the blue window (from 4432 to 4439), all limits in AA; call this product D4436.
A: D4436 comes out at 1.26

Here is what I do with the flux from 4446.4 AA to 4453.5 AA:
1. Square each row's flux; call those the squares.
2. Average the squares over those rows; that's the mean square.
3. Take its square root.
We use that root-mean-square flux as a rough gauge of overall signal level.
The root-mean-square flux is 14.7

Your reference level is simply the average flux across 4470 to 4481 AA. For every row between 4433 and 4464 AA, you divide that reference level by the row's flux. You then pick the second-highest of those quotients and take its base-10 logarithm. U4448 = 0.12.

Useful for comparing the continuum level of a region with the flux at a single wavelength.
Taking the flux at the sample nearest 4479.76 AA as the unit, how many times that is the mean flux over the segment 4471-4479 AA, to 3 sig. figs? 1.08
